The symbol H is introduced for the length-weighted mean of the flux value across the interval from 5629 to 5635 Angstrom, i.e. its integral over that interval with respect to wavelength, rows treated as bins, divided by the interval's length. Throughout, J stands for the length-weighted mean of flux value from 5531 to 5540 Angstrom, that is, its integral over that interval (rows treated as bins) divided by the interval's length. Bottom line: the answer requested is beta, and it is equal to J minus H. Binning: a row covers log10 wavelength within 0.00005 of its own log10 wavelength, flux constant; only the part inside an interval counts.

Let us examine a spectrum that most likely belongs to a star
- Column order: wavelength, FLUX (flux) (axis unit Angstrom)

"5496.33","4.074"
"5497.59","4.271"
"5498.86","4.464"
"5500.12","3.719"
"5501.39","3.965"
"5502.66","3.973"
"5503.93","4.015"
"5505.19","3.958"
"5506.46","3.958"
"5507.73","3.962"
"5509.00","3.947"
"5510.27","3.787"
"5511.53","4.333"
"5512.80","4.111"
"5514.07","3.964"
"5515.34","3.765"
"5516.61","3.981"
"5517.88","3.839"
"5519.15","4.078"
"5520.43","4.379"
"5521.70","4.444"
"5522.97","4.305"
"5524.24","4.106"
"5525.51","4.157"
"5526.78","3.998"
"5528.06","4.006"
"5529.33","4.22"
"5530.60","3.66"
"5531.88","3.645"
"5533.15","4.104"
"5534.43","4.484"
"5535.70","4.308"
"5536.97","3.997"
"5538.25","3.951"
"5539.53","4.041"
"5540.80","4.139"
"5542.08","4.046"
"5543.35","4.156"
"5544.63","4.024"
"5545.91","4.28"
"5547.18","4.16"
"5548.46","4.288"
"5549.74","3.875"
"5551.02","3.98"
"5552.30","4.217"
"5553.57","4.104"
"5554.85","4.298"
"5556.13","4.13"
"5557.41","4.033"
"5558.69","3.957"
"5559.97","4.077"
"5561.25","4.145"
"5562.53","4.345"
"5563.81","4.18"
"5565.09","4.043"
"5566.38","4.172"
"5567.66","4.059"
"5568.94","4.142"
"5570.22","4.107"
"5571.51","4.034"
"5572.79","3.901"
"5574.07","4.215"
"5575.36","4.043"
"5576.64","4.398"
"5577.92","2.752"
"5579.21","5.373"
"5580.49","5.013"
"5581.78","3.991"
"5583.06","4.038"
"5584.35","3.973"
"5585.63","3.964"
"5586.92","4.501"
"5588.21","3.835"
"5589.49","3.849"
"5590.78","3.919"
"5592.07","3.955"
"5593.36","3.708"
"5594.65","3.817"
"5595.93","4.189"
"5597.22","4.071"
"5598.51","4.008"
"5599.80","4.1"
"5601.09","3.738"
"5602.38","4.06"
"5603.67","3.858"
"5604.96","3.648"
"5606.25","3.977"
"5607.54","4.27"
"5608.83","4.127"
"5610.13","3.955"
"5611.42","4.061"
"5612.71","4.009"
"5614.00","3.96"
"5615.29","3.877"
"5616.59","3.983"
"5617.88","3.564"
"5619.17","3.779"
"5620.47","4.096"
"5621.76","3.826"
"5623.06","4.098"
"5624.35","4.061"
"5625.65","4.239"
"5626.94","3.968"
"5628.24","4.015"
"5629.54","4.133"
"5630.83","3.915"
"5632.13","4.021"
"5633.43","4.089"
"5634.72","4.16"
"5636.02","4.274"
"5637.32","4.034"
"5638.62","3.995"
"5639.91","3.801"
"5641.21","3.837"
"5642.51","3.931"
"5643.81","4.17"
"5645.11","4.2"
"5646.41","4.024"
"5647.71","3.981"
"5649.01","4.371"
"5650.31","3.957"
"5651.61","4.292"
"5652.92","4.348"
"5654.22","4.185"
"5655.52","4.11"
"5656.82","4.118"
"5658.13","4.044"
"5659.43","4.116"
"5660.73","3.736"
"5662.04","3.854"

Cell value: 0.00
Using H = 4.06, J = 4.06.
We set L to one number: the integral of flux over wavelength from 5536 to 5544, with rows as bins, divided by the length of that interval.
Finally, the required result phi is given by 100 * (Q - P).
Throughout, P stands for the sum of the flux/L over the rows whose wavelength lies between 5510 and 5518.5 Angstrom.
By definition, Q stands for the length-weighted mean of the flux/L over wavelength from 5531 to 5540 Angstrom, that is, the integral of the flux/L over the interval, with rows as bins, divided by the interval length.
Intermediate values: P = 6.8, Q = 1.00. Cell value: -583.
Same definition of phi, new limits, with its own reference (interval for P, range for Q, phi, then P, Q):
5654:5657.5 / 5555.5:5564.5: -204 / 3.1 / 1.01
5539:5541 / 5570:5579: -103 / 2.0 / 0.98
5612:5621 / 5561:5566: -568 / 6.7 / 1.03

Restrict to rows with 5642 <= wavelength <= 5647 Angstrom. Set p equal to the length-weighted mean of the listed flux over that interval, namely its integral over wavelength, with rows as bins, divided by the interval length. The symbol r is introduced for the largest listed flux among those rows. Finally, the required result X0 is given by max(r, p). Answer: 4.20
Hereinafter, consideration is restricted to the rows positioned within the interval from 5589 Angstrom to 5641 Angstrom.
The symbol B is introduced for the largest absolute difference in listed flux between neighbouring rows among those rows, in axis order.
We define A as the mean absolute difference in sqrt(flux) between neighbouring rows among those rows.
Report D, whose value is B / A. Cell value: 9.7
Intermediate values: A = 0.0434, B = 0.42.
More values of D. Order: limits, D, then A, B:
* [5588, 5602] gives 10.0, 0.0374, 0.37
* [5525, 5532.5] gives 11.7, 0.0478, 0.56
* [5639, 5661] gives 10.4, 0.0399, 0.41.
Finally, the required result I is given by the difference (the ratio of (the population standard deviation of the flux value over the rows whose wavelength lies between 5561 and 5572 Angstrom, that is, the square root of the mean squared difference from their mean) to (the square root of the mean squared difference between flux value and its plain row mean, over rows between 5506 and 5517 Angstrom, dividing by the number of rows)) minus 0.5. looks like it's 0.1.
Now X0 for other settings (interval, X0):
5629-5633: 4.13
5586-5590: 4.50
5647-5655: 4.37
